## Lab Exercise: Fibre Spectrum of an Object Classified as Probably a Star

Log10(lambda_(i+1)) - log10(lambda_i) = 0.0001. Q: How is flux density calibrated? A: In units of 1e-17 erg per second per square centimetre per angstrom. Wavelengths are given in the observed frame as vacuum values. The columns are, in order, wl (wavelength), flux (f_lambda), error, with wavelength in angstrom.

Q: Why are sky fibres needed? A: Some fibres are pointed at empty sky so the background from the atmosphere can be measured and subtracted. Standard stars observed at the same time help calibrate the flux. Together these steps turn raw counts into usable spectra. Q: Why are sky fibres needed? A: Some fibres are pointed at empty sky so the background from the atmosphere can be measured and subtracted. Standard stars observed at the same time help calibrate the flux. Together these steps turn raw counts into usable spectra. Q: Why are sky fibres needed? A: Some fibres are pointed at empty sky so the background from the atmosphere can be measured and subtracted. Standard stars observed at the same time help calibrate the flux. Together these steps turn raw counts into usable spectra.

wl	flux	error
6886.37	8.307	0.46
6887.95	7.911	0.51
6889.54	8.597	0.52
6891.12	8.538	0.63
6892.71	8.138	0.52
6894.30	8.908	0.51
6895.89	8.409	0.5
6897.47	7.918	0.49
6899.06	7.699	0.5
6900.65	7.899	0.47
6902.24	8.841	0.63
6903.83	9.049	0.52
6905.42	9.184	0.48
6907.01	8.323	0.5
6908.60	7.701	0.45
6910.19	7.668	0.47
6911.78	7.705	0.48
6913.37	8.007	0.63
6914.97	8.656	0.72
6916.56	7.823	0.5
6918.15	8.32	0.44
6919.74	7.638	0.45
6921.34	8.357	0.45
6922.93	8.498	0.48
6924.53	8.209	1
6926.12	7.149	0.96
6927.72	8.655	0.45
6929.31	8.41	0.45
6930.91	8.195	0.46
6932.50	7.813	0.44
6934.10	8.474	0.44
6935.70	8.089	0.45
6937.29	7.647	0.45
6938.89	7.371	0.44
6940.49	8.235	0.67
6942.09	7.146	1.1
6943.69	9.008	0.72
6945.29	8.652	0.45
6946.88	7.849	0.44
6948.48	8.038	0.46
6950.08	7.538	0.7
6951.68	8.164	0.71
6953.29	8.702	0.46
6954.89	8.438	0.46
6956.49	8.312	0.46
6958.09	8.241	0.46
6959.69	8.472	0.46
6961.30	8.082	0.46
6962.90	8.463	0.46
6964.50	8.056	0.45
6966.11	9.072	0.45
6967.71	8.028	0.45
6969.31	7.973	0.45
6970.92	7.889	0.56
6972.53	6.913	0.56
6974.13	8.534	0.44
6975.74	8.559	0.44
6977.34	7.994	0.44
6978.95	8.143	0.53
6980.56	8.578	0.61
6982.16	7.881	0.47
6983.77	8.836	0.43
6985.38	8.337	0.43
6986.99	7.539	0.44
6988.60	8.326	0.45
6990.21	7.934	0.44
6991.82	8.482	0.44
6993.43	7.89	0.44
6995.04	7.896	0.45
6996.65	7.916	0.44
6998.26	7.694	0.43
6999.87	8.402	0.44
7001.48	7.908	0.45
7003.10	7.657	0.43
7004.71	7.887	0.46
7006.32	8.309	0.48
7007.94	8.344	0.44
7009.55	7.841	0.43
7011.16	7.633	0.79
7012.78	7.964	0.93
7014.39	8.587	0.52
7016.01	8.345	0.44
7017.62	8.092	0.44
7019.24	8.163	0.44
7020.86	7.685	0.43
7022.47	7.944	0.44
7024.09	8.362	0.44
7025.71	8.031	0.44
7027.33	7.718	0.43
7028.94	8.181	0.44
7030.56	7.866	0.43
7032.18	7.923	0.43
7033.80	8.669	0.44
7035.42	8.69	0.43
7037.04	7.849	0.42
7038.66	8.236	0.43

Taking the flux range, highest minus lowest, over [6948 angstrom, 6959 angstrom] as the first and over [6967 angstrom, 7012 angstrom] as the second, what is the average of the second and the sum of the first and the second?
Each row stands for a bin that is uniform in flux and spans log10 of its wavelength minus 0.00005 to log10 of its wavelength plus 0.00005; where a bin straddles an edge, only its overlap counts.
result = 2.5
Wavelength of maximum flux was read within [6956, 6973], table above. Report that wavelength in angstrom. 6966.11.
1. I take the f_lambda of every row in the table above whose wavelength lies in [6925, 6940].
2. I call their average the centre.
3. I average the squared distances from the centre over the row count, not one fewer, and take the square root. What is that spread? 0.49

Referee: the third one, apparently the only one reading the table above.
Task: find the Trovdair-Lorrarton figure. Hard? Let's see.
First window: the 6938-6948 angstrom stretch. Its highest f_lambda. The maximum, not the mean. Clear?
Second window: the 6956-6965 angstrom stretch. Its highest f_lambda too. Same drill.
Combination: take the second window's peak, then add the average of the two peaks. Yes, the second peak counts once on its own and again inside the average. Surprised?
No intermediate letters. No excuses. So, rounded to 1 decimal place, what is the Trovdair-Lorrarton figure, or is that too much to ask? 17.2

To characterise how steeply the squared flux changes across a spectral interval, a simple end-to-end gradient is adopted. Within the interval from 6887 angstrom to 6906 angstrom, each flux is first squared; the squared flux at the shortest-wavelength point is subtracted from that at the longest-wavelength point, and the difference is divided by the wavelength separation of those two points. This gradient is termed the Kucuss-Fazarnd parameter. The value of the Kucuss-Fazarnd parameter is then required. 1.2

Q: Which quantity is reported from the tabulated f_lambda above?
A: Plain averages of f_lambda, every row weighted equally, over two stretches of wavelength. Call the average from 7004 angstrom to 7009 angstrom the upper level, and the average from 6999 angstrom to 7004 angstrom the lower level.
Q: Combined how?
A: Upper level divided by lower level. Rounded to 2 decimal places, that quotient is 1.02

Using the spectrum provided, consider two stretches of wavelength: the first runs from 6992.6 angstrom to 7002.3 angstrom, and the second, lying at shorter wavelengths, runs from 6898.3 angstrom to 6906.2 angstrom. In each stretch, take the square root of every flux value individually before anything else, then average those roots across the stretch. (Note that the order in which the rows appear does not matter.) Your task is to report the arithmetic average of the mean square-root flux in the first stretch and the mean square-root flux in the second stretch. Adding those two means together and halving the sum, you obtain 2.87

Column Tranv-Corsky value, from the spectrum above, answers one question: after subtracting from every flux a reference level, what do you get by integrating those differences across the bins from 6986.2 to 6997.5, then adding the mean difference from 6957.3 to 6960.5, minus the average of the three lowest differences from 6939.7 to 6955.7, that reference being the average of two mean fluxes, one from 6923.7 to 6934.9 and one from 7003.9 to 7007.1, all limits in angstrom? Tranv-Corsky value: -0.5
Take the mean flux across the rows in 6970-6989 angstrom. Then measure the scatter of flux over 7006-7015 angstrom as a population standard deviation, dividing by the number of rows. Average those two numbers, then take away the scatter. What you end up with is 3.90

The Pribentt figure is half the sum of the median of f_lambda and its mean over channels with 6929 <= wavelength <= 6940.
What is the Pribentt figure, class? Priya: 8.04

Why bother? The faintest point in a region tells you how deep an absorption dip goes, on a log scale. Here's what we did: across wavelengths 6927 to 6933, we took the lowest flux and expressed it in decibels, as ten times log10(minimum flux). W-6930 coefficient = 8.93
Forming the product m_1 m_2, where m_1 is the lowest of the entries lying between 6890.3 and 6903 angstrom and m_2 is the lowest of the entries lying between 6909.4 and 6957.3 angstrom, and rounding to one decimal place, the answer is 55.0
